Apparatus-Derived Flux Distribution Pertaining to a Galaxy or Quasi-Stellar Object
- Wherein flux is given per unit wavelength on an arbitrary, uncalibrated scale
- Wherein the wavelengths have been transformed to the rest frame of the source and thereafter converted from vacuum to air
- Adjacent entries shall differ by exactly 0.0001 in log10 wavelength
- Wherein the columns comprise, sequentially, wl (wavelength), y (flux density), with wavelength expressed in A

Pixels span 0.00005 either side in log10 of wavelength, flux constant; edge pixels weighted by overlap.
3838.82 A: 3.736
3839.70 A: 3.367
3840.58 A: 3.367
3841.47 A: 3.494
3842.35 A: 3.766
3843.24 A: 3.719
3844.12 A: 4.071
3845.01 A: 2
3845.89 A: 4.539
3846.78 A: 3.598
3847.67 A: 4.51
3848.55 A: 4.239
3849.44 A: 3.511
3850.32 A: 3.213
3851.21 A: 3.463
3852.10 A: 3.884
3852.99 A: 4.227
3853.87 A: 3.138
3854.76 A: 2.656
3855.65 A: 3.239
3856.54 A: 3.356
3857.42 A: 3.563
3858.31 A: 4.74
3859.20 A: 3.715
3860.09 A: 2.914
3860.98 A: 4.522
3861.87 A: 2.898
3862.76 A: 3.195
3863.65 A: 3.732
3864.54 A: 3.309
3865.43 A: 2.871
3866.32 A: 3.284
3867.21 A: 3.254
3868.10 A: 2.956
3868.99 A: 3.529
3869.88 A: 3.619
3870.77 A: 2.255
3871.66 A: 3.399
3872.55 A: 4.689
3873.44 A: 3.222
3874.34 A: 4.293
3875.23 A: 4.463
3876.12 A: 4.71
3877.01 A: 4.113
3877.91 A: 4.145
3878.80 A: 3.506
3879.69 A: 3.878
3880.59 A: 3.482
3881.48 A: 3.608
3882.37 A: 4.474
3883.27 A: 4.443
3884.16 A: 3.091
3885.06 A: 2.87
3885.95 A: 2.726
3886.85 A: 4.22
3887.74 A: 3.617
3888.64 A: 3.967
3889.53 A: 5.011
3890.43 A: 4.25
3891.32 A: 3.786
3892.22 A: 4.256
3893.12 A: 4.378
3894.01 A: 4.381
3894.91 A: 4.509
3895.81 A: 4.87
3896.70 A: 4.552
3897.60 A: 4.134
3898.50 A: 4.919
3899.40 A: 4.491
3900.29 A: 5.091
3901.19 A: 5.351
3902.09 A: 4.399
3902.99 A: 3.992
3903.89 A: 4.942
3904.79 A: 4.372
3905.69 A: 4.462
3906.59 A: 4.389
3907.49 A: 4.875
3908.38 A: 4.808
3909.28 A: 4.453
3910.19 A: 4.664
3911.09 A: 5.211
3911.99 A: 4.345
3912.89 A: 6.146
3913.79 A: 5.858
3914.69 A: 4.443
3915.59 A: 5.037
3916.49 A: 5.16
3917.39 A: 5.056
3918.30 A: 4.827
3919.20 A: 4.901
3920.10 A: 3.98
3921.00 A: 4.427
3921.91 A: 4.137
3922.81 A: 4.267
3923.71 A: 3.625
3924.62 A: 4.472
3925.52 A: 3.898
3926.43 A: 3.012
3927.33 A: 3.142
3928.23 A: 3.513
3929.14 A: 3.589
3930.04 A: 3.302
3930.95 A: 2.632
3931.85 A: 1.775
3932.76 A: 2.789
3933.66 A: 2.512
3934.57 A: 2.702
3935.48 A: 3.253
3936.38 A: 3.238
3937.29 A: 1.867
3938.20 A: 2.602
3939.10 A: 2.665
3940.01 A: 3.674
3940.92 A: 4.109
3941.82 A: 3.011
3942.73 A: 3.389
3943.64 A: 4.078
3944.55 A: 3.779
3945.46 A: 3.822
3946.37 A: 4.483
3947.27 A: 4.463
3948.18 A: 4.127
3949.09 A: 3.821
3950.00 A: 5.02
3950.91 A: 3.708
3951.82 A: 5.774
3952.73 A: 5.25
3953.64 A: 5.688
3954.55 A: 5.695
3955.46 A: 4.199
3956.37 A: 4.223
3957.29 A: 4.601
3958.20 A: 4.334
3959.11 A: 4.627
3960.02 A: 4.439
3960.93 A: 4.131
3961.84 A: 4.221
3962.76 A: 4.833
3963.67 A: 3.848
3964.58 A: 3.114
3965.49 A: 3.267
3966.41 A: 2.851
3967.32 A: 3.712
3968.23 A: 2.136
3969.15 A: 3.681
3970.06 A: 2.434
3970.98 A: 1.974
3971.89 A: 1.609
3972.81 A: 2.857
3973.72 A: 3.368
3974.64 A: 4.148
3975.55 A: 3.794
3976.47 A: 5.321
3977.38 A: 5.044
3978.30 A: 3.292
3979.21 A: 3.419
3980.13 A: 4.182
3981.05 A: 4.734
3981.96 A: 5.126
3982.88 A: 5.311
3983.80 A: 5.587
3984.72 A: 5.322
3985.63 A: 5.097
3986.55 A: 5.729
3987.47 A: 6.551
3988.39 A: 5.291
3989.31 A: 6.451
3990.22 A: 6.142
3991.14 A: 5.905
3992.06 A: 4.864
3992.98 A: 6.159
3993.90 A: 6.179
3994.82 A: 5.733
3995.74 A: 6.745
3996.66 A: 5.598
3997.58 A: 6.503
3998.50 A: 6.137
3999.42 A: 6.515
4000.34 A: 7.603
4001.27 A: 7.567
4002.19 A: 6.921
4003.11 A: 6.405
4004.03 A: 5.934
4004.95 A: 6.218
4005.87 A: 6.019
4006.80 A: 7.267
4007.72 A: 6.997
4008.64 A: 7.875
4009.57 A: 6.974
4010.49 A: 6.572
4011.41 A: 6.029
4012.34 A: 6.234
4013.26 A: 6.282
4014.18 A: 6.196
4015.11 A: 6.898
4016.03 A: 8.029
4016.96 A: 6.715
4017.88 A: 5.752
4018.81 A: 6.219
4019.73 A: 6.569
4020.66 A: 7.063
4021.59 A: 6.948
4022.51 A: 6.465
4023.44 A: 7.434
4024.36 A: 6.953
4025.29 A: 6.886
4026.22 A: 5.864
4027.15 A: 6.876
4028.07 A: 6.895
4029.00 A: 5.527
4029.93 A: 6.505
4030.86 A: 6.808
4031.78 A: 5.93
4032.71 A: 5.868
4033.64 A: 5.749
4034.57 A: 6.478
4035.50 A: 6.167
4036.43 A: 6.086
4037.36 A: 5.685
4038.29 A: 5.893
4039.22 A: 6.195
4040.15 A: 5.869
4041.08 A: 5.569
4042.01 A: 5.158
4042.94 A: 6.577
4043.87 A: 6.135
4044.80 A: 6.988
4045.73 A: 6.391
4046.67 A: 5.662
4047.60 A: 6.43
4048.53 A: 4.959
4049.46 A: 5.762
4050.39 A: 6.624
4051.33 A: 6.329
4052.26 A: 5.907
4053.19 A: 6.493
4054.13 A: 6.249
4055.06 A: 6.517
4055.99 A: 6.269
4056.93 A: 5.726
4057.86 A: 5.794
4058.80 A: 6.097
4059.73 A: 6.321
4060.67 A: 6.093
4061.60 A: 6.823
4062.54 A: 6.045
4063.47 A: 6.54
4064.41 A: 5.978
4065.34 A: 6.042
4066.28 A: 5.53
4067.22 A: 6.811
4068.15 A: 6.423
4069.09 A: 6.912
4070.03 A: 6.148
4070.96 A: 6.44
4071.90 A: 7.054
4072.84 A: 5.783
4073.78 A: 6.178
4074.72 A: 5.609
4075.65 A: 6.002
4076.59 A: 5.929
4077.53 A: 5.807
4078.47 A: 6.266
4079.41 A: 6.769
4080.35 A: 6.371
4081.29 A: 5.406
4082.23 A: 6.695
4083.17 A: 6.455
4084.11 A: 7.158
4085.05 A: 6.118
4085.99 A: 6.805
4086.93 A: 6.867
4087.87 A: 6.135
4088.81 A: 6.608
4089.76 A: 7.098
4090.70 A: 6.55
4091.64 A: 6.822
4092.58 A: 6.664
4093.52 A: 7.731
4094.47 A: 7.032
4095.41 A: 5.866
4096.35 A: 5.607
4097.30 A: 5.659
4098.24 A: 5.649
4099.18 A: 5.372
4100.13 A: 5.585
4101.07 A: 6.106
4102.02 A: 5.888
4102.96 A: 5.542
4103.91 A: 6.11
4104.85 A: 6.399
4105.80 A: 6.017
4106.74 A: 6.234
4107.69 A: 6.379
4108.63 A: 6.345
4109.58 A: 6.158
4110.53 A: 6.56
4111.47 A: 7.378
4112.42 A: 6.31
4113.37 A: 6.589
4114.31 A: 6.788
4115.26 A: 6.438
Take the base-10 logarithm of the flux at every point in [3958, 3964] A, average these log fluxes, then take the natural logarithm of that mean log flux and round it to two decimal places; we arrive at -0.45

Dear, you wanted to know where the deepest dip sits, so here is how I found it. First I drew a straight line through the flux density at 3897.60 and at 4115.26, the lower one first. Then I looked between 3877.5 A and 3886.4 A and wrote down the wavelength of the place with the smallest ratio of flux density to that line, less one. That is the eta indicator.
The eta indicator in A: 3885.95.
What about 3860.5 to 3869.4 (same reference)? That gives 3865.43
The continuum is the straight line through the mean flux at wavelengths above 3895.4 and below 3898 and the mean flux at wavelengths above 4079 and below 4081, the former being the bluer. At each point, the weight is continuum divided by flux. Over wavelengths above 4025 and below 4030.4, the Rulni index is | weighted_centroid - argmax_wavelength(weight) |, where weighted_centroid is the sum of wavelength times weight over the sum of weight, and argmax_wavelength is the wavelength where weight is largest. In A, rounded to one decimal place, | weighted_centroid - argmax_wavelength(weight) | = 1.3 A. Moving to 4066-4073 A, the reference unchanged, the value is 3.3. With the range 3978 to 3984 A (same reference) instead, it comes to 2.4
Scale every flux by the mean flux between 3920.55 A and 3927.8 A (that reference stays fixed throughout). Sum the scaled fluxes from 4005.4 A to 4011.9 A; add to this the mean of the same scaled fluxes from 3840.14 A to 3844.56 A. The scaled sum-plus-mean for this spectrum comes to 13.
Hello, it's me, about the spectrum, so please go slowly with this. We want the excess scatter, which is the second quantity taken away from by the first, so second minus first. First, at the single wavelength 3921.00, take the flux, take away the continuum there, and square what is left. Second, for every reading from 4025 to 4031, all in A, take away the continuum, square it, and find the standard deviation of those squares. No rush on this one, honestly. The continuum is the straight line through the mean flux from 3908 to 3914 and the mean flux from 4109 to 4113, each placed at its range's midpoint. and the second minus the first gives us 0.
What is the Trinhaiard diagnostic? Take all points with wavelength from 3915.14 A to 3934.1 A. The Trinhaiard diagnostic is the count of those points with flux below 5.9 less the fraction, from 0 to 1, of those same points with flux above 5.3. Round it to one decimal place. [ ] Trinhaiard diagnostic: 21.0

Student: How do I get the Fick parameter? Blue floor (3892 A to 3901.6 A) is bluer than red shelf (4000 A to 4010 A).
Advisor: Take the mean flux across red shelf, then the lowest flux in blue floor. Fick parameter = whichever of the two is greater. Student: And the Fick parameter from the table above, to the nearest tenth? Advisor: 6.9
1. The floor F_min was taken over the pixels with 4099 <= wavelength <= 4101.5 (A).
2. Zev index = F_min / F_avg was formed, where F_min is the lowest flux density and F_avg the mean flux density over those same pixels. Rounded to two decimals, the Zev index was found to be 0.94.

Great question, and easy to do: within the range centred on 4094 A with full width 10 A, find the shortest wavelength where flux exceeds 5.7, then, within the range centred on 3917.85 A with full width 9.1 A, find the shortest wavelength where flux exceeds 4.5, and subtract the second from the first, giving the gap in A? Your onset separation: 176.0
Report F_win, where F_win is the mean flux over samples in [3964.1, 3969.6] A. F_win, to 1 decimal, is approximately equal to 3.1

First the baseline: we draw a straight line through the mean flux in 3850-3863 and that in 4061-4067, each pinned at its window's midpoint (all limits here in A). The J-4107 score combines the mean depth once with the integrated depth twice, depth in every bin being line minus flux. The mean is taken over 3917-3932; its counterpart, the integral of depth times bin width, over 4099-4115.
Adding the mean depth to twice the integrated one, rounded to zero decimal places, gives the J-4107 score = 16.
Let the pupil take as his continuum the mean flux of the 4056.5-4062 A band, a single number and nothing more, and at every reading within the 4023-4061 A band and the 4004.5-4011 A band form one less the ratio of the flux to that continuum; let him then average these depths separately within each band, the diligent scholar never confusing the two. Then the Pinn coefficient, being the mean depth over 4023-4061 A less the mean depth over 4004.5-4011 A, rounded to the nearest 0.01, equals 0.11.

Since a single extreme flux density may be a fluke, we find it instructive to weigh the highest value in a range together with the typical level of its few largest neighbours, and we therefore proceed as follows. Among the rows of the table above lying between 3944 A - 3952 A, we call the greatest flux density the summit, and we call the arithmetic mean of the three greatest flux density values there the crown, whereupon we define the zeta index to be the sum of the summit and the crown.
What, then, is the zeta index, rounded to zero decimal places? 11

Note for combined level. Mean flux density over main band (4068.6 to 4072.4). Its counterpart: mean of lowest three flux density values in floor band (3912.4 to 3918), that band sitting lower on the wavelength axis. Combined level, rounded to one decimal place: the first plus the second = 11.5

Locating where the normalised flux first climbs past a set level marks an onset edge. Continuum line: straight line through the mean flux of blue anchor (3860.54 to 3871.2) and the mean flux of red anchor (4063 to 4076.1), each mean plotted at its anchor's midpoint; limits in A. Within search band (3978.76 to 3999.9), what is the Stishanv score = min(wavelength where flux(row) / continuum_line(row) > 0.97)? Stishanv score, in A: 3981.96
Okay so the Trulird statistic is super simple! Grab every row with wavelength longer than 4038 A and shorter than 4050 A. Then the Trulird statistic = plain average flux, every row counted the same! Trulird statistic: 6.0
